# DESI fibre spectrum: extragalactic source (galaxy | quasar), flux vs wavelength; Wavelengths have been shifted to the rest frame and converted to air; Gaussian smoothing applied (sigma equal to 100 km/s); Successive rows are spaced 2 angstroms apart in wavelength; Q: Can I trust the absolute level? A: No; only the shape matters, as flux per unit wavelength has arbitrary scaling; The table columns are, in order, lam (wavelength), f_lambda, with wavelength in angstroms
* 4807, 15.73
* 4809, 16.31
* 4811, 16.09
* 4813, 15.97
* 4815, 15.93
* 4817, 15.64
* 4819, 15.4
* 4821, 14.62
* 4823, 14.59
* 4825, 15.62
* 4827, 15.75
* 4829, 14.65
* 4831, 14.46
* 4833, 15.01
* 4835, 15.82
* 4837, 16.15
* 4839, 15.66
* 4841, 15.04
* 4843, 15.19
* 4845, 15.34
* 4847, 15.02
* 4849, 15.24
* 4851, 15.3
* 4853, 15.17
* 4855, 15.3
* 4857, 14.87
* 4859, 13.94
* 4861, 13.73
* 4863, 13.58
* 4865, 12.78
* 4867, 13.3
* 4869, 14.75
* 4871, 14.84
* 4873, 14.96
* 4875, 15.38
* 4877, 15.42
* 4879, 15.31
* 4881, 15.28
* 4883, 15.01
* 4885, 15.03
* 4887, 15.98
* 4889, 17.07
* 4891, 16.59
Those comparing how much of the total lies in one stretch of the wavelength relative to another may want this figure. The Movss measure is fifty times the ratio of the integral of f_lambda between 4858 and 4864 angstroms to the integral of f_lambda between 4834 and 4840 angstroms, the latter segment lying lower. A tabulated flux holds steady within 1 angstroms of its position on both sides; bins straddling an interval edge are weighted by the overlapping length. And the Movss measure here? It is 43.3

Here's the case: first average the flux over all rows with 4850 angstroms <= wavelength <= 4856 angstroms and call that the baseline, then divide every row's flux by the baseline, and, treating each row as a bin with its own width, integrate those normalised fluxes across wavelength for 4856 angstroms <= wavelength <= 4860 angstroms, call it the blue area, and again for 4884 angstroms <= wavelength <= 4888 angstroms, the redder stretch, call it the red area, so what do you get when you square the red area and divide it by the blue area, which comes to 4.38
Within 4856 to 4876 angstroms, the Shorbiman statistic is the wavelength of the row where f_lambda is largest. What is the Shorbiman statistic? 4875 angstroms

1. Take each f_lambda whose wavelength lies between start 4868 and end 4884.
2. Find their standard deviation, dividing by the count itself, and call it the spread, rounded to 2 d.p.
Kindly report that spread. 0.24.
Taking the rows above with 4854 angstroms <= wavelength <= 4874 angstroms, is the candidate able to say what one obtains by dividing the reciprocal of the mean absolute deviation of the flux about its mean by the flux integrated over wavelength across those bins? 0.0048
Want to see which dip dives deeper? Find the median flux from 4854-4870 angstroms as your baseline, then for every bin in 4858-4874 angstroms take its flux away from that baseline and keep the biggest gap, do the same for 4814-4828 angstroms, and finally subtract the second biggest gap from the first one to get 1.8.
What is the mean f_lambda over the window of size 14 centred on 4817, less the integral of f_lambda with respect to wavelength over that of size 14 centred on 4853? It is -194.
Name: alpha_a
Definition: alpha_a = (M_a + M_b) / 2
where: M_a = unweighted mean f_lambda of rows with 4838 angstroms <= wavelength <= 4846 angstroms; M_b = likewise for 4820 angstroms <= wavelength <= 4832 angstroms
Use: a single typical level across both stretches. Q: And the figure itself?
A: 15.1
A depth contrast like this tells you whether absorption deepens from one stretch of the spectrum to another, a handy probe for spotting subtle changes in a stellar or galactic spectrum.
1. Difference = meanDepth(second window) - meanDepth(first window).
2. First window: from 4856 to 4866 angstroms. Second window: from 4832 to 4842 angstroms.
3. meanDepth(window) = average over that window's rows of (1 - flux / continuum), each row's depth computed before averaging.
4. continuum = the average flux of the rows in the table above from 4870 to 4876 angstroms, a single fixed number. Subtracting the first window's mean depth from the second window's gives -0.12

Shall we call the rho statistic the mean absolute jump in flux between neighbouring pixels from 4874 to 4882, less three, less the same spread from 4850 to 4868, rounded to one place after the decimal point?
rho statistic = -3.4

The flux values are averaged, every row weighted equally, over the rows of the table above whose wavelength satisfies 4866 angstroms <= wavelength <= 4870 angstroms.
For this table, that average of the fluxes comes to 14.0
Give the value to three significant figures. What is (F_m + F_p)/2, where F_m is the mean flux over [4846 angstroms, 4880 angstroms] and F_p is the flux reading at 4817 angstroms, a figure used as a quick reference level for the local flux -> 15.1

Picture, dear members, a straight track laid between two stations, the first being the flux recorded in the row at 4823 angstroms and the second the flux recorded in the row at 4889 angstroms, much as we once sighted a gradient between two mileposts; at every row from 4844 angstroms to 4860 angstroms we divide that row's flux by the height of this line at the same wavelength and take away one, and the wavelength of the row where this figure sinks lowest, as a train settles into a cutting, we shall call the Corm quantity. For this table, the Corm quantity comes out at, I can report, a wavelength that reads 4859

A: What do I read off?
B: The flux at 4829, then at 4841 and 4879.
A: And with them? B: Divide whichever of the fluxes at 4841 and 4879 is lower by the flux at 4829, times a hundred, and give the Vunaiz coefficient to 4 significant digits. 102.7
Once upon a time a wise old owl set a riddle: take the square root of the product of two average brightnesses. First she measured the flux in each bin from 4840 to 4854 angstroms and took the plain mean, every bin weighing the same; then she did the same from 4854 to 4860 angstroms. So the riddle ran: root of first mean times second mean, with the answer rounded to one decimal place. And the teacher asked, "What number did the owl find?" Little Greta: 14.9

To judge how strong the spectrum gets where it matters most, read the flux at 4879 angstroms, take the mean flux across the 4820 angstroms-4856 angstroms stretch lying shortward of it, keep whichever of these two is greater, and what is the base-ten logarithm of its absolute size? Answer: 1.18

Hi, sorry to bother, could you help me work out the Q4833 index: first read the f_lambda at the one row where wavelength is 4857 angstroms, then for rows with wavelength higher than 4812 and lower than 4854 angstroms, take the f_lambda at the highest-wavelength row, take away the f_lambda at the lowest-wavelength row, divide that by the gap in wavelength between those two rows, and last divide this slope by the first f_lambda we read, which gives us -0.0013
